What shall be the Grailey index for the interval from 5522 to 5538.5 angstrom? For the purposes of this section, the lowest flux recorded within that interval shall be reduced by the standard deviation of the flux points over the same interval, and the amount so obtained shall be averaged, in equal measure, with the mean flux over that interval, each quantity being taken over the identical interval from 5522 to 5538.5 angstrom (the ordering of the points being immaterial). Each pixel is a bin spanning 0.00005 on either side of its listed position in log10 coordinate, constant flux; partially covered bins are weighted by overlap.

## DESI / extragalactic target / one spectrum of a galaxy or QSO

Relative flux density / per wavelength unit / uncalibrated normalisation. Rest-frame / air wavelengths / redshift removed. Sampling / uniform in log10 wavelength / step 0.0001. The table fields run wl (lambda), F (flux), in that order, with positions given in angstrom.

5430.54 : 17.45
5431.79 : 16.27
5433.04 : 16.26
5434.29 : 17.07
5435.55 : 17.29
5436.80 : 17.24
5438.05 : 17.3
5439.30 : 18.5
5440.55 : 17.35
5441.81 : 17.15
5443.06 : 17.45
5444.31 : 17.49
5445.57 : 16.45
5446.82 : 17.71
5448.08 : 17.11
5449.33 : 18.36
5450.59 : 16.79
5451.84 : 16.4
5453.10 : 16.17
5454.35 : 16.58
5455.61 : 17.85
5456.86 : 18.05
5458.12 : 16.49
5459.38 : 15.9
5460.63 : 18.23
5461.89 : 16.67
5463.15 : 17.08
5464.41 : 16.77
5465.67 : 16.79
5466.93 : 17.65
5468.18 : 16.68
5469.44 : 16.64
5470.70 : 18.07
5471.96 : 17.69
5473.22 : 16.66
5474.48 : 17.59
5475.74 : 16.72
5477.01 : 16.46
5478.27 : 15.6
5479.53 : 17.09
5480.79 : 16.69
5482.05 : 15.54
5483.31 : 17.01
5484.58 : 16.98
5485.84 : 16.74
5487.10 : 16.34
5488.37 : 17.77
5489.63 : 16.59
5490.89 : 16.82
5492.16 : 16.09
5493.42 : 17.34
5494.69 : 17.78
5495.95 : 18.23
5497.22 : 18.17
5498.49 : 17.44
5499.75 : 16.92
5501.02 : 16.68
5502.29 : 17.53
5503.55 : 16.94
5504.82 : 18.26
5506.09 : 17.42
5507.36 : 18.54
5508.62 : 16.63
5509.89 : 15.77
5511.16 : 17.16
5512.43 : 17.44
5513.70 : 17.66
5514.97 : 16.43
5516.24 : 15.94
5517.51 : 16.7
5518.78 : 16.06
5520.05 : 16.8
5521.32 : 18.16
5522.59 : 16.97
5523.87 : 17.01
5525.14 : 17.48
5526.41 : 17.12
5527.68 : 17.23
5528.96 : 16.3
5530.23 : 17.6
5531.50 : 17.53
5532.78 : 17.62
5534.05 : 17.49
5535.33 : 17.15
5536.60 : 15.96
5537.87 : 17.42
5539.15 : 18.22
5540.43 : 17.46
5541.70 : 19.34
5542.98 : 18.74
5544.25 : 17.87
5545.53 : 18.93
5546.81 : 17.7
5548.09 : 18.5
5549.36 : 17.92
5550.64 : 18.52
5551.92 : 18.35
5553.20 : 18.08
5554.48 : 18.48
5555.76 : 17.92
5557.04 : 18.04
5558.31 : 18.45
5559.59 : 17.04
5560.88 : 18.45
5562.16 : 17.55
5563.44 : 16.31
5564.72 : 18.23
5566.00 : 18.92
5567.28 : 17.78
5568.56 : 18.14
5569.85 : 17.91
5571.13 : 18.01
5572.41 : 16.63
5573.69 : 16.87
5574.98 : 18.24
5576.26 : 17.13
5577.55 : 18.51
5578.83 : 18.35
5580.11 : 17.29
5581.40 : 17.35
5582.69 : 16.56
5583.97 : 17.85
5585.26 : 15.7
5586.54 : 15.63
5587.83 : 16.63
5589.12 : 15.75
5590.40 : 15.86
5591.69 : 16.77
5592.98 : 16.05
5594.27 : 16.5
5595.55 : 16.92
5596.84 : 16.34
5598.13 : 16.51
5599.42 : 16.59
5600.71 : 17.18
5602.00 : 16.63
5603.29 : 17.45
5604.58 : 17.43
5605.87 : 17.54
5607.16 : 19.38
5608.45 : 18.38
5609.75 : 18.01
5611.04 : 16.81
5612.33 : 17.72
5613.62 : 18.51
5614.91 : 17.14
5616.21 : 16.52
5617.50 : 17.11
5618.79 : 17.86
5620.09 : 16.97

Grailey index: 16.3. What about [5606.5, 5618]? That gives 16.7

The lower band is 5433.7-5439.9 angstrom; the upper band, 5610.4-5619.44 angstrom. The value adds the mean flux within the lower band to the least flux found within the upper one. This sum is 34.0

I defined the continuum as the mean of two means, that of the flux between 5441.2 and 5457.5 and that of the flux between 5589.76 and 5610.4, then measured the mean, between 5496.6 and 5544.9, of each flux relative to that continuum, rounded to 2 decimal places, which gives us 1.01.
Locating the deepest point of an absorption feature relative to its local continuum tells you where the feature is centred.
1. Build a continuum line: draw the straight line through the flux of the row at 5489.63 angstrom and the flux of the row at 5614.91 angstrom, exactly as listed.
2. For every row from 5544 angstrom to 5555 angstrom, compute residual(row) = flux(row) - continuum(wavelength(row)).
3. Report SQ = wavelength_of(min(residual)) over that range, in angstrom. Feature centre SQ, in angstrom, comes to 5546.81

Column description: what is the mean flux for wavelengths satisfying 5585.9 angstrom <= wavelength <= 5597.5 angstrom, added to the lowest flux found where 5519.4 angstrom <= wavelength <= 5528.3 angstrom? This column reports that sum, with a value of 33.1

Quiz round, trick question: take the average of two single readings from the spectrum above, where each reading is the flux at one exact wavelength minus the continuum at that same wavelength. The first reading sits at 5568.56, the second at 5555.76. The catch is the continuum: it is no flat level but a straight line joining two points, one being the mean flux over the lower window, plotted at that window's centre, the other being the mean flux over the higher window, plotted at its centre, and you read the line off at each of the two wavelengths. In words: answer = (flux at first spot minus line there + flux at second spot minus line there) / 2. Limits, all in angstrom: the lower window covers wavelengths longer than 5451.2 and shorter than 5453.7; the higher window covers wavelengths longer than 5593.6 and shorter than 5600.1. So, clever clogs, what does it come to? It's 1.5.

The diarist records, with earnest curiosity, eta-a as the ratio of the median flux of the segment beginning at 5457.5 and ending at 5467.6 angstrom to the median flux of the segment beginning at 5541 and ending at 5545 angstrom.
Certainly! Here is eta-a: 0.90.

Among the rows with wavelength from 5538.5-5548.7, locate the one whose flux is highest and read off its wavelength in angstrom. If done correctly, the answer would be 5541.70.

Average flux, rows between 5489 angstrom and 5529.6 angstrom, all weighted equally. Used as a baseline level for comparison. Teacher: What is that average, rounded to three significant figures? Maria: 17.1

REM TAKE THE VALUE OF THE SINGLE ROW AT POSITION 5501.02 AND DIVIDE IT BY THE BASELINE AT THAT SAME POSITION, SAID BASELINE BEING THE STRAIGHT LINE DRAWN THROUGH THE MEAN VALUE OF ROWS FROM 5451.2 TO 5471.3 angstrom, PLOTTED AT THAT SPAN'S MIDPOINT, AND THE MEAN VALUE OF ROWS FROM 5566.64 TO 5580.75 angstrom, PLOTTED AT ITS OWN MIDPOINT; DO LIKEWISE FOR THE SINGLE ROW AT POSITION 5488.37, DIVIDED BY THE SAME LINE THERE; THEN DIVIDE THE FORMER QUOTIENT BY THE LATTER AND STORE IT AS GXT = 0.93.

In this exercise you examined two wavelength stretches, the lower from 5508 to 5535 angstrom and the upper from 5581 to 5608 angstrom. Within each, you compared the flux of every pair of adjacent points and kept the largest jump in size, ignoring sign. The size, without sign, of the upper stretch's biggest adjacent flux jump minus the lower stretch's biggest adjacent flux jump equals 0.8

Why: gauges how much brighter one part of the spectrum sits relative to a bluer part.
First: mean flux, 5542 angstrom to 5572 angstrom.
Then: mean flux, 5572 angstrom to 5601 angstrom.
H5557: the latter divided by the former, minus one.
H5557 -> -0.069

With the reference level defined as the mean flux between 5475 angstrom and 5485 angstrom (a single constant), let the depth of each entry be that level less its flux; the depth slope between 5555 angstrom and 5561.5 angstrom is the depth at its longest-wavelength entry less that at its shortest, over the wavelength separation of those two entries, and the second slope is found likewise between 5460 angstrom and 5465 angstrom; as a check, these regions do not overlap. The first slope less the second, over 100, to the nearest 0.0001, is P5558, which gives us -0.0049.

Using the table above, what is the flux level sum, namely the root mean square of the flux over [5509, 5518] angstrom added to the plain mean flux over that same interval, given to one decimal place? 33.5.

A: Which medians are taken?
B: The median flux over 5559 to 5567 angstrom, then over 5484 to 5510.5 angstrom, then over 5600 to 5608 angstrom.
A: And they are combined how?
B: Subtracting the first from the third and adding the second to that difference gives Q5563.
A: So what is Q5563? 16.5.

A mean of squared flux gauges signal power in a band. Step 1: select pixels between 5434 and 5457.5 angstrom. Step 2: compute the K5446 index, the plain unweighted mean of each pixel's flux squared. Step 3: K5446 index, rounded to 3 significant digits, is 299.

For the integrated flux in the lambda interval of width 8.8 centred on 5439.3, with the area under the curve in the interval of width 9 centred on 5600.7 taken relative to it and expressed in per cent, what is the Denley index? 99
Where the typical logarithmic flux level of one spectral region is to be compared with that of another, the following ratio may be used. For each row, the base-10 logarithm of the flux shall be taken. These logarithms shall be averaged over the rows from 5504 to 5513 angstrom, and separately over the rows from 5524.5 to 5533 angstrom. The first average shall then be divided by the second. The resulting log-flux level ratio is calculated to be 1.00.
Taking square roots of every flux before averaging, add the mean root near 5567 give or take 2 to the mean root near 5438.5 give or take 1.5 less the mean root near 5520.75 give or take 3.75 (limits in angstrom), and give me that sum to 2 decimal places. 4.39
